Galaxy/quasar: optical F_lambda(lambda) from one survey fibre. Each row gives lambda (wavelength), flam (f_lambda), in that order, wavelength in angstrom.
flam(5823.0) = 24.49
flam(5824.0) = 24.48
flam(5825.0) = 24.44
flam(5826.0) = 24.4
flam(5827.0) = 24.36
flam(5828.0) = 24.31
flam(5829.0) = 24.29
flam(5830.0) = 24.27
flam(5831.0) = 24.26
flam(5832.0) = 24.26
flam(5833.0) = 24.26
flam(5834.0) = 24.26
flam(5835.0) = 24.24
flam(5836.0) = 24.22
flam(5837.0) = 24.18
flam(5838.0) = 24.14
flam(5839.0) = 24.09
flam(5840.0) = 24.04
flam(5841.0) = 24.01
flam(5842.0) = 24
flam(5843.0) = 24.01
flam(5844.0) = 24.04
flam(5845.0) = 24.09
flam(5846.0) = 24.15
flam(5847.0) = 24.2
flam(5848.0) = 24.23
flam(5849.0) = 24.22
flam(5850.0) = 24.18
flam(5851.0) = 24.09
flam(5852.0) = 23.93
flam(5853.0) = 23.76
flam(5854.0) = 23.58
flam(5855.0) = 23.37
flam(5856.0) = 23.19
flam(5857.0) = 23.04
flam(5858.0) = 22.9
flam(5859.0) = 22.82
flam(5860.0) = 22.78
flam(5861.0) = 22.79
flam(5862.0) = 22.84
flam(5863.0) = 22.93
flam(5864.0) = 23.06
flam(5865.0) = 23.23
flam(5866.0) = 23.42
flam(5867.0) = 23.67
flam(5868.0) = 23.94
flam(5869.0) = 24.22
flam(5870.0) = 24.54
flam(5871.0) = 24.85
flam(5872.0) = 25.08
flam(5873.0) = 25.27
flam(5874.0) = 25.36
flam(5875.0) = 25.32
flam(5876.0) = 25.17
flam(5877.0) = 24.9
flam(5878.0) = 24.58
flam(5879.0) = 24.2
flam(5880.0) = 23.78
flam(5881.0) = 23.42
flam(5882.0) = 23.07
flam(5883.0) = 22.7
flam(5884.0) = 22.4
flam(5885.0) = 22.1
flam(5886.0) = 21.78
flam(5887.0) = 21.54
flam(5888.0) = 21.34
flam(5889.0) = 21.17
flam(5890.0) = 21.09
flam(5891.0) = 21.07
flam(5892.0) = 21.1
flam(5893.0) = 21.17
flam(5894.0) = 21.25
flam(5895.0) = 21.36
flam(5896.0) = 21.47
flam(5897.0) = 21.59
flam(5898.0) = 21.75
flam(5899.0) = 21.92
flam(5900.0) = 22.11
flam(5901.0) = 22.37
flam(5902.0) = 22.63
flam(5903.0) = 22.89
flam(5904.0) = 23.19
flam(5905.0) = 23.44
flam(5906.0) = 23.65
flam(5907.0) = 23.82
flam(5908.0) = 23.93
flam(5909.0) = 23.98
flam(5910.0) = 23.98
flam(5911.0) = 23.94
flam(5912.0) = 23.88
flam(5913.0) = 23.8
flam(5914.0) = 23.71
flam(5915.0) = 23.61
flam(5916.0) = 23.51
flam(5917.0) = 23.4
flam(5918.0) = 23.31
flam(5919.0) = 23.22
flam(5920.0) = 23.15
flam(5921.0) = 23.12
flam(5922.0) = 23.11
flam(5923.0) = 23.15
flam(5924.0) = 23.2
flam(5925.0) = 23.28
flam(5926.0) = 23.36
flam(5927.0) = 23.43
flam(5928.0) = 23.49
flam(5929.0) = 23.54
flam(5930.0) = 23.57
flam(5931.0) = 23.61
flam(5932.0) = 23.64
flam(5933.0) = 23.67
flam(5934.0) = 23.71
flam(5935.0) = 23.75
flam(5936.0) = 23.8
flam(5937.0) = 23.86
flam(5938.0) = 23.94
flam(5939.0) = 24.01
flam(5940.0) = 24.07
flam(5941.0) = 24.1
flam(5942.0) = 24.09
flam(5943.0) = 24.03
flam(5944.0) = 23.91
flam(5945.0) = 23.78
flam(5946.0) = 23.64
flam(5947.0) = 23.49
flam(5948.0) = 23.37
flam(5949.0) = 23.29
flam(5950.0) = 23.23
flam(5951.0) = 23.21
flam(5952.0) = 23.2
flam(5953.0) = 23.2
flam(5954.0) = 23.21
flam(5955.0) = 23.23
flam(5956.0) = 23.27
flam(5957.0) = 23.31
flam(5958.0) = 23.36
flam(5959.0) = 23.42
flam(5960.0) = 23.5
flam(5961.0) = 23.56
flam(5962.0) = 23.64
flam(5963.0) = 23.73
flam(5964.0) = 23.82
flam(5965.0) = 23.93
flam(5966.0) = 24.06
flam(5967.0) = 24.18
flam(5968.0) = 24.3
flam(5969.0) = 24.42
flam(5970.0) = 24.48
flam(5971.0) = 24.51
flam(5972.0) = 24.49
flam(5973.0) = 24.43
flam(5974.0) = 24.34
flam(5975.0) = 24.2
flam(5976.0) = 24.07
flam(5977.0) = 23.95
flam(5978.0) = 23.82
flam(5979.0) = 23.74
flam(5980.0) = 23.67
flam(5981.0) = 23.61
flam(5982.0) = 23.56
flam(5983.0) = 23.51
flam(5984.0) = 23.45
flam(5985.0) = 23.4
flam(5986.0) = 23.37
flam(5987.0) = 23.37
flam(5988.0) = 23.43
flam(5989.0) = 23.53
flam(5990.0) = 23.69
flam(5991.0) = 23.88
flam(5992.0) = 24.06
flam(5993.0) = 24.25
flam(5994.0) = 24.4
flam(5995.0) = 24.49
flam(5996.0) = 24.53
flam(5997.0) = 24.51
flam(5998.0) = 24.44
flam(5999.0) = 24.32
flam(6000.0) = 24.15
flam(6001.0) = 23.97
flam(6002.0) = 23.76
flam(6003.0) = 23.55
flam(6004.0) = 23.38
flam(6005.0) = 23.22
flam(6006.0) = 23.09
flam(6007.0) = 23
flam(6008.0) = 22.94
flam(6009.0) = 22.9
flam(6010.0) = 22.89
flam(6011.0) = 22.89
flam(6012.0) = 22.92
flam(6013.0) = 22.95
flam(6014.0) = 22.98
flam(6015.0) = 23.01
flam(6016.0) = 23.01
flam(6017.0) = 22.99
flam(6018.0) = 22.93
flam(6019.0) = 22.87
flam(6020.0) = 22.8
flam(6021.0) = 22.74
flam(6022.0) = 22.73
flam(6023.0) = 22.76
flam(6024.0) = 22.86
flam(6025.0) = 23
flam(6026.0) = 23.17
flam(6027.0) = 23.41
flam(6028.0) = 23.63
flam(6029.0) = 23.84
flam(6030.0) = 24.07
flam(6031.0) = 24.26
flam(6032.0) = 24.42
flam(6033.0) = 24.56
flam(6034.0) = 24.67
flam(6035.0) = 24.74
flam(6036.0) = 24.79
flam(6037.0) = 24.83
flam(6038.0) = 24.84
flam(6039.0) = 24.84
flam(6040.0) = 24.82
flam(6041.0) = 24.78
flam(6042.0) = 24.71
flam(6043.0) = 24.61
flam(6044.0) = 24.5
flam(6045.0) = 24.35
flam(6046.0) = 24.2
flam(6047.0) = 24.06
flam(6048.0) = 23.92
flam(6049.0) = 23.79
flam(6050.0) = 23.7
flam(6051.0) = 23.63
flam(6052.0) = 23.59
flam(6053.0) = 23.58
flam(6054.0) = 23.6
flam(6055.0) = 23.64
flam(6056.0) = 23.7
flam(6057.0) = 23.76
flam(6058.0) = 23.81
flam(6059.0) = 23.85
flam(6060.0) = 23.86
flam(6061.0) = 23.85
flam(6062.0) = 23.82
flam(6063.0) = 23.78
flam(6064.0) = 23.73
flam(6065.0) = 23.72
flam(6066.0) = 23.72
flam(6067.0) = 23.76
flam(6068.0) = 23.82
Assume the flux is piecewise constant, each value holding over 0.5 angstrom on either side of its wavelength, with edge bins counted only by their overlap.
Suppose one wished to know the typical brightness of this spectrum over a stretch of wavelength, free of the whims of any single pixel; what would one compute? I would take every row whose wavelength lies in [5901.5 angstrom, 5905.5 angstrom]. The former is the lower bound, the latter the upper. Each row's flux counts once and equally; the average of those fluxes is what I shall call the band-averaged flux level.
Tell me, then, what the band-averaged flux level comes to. 23.0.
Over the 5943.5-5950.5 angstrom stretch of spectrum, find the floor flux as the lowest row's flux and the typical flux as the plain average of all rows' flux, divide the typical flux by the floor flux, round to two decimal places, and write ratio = 1.01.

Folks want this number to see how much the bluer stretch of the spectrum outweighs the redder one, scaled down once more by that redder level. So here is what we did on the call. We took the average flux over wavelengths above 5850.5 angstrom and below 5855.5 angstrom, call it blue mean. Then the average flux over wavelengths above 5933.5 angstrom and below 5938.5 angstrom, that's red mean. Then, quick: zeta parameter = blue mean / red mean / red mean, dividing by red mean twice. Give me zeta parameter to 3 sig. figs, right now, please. 0.0419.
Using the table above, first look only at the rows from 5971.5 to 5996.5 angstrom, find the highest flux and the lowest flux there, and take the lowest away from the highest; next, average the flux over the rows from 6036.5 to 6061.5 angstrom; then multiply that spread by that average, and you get 28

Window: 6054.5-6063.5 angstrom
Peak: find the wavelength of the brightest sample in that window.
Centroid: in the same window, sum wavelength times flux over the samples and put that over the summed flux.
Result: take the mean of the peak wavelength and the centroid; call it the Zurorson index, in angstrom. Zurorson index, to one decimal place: 6059.5 angstrom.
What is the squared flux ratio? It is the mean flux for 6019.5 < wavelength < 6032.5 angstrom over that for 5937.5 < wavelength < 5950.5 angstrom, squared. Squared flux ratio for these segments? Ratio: 0.97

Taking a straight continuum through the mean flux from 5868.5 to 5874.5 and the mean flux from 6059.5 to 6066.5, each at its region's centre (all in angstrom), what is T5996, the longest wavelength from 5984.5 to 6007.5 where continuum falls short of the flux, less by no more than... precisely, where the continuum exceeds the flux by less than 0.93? 6005.0 angstrom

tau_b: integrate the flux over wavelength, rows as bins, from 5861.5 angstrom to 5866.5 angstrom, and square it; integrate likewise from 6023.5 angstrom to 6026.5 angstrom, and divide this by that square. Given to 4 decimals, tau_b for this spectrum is 0.0052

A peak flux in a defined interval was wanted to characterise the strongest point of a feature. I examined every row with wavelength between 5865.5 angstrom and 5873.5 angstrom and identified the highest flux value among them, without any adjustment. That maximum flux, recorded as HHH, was 25.27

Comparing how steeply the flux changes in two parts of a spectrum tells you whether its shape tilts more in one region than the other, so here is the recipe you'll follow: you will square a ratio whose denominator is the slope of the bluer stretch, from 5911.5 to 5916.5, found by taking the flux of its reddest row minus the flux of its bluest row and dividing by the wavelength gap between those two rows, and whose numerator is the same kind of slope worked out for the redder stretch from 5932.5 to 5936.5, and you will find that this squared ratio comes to 0.2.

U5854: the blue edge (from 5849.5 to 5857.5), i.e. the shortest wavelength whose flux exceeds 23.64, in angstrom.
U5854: 5850.0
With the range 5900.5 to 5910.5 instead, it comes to 5906.0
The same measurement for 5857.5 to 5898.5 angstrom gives 5867.0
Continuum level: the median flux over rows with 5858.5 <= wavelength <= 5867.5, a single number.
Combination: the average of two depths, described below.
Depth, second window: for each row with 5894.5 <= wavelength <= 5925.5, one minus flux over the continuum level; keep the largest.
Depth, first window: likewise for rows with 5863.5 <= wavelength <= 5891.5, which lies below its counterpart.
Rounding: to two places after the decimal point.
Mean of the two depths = 0.07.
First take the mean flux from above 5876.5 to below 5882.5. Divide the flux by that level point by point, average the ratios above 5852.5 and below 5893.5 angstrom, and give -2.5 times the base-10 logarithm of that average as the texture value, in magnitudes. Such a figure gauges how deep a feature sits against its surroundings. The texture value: 0.035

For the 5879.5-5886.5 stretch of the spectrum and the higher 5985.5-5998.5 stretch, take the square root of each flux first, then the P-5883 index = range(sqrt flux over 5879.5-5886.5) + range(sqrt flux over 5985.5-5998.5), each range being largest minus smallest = 0.33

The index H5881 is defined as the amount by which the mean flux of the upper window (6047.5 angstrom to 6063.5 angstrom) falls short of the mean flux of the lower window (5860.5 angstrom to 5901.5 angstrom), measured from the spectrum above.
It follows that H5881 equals -0.8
